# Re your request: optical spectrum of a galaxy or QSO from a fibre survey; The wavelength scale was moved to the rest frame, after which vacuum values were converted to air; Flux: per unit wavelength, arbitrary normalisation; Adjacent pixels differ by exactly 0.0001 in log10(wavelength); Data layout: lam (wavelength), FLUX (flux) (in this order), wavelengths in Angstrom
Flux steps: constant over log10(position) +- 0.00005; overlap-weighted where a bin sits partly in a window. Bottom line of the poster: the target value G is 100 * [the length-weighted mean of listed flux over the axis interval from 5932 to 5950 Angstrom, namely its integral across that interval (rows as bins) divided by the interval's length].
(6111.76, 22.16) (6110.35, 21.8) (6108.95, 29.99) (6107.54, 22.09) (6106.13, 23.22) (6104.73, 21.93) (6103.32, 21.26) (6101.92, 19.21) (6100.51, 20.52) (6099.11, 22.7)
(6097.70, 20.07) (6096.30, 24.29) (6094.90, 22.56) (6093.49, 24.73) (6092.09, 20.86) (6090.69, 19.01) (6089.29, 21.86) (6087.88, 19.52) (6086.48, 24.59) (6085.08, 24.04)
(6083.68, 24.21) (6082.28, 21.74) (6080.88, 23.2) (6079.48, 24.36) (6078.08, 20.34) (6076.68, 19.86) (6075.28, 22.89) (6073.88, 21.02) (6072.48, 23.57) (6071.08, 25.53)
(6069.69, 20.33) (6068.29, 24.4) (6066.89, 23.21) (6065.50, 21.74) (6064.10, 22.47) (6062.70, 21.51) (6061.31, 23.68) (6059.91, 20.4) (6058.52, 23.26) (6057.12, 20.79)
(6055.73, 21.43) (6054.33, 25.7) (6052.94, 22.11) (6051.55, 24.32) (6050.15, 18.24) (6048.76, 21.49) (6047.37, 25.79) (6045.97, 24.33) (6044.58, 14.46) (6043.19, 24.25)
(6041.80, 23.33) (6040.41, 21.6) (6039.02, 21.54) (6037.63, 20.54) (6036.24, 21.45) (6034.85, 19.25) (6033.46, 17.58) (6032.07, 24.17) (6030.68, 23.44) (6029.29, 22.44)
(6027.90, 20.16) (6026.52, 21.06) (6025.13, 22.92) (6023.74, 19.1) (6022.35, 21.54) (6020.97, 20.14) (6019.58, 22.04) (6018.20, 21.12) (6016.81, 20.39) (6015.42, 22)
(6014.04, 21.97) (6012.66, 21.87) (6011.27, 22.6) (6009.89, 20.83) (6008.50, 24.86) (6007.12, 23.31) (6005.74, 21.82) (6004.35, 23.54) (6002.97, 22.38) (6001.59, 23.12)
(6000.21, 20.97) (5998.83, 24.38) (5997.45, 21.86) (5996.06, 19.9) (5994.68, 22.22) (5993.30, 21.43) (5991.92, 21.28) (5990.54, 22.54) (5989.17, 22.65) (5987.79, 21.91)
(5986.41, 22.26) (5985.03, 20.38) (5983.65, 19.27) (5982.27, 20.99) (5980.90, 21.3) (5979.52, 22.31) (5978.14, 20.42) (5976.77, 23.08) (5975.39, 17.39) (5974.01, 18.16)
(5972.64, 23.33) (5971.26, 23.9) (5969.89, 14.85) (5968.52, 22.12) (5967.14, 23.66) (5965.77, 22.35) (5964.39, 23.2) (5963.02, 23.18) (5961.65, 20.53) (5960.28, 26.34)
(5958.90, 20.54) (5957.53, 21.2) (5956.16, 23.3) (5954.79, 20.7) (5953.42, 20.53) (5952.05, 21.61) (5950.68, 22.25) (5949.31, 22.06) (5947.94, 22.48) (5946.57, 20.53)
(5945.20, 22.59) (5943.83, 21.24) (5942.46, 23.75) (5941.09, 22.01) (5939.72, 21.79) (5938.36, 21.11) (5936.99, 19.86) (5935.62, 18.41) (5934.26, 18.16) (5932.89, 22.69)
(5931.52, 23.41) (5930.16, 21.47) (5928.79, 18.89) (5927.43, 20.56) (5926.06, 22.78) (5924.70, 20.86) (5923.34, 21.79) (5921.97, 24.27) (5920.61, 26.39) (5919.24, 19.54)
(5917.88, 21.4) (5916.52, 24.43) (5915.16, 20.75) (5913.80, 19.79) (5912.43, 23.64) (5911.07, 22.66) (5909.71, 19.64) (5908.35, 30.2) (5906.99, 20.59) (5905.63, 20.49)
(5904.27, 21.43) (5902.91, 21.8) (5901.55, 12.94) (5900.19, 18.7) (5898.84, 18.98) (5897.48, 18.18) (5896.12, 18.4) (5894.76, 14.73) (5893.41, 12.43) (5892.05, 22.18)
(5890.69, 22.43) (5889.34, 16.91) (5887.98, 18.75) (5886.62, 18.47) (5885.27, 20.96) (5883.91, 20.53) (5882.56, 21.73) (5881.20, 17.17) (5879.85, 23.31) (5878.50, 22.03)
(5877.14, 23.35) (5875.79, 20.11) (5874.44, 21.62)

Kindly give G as 2130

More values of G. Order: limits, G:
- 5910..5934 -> 2196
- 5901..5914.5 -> 2139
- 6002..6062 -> 2185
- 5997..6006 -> 2264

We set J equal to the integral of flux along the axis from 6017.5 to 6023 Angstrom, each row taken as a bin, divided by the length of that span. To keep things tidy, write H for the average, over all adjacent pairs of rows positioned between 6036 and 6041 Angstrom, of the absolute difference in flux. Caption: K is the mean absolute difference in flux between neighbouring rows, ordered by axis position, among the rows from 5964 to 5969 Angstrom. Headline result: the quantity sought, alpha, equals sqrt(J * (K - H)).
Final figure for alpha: 3.50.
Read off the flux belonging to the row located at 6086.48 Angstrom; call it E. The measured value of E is 24.59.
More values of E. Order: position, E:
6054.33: 25.7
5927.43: 20.56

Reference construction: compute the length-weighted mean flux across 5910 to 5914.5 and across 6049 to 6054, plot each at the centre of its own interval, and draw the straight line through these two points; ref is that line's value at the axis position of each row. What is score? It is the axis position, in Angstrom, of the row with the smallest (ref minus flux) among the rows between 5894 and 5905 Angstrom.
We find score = 5902.91 Angstrom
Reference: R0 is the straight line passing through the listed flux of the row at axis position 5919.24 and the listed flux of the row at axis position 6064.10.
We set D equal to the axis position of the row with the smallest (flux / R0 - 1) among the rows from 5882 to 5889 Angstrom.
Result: 5886.62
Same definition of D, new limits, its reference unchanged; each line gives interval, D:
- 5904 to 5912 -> 5909.71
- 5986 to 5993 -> 5991.92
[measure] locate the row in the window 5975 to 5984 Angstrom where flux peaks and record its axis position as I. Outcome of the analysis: 5976.77 Angstrom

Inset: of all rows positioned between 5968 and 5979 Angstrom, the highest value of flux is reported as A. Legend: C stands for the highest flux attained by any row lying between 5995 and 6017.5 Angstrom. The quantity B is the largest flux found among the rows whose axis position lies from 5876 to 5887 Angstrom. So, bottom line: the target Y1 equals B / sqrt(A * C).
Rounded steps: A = 23.9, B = 23.35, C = 24.86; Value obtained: 0.96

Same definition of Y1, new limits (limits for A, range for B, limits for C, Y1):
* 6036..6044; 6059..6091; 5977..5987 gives 1.10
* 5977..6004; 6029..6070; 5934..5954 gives 1.07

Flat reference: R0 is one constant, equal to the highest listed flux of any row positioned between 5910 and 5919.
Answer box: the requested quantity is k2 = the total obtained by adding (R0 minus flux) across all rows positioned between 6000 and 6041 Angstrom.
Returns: 83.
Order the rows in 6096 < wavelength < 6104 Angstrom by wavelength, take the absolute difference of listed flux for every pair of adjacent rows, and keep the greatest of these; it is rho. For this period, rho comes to 4.2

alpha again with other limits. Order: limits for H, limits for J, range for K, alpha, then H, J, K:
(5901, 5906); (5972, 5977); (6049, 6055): 3.39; 3.4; 20.2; 4.0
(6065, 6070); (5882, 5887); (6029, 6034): 3.30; 2.2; 20.5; 2.8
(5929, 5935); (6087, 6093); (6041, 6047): 9.59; 2.4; 20.6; 6.9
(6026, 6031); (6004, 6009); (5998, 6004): 4.06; 1.4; 23.3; 2.1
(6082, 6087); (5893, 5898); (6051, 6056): 6.07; 1.1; 16.1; 3.4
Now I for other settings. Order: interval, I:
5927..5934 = 5931.52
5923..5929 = 5926.06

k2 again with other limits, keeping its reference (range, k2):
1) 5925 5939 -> 37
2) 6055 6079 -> 39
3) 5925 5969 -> 86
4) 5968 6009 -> 85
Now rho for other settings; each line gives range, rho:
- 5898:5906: 8.9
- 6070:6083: 4.0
